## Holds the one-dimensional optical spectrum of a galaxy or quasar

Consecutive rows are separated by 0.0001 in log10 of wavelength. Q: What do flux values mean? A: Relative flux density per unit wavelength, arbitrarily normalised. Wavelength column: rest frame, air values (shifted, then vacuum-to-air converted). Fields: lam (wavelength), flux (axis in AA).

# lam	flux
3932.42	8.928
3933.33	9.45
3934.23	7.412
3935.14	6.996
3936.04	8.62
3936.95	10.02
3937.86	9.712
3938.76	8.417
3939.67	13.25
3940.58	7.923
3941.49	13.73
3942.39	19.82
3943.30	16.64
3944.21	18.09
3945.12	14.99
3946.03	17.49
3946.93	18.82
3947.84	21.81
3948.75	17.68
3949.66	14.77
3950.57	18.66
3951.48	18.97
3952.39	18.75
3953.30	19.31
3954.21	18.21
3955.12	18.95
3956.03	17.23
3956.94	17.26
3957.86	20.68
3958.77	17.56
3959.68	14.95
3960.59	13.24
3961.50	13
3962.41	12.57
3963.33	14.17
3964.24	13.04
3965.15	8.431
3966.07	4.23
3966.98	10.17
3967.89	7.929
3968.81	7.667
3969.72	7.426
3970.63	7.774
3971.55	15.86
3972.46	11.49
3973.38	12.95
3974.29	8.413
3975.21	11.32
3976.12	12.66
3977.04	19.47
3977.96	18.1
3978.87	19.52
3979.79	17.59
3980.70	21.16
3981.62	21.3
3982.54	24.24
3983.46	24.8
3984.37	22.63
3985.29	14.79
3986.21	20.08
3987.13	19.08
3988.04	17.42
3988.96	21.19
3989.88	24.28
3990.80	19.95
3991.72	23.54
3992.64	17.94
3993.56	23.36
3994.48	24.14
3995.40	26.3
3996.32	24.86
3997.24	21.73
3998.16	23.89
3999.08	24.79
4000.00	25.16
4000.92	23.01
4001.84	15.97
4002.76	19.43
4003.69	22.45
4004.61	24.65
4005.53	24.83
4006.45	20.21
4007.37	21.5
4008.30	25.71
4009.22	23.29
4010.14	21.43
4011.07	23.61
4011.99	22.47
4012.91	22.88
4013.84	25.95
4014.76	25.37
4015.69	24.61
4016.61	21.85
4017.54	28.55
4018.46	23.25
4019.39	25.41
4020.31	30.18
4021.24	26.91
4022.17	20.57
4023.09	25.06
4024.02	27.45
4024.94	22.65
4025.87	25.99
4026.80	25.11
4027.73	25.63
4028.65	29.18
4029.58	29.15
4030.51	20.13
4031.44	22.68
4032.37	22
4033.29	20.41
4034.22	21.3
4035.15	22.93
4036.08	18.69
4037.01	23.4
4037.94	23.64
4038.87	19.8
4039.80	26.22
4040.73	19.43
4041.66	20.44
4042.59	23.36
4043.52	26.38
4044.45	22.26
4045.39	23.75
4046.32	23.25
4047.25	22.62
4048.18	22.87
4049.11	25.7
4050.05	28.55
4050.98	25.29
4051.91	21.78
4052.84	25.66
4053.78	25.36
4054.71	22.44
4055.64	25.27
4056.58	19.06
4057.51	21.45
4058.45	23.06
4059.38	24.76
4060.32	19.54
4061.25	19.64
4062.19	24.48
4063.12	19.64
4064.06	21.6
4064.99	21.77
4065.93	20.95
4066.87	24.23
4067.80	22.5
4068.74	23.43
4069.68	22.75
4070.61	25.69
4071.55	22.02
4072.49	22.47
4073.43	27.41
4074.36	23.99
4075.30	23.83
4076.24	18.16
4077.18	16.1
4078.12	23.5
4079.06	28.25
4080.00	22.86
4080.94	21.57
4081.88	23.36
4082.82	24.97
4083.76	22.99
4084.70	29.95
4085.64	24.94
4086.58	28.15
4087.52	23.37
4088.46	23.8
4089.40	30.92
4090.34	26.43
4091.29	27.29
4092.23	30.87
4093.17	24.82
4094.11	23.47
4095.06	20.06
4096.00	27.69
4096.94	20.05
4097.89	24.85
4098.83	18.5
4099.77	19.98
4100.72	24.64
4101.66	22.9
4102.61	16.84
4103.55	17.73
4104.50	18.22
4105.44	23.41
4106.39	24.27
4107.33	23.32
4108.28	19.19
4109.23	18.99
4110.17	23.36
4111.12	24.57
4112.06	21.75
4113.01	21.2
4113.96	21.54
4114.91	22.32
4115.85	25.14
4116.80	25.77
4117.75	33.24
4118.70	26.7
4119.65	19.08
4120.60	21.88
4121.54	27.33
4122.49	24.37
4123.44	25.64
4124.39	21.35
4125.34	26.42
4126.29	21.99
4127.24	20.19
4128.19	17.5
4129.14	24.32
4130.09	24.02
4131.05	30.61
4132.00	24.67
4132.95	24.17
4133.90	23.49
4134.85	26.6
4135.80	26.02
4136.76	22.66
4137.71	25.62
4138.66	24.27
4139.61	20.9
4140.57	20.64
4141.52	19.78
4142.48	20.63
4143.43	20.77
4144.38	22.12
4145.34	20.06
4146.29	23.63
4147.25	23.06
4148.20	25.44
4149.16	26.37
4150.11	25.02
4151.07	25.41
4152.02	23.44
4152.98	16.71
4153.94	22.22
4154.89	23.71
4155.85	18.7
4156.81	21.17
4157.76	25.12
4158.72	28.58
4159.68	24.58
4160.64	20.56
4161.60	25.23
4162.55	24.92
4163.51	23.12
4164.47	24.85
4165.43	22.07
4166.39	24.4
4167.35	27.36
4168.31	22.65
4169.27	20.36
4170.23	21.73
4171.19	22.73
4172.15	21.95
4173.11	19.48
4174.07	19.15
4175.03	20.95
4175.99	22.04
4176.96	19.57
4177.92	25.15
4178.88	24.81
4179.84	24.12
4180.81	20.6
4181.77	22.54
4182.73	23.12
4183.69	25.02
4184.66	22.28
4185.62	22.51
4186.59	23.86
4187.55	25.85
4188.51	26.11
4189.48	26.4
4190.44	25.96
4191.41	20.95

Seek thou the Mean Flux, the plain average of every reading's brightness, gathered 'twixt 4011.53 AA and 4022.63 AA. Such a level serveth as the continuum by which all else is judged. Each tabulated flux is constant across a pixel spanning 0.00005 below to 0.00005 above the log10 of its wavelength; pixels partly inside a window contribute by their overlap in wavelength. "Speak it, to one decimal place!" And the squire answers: 24.8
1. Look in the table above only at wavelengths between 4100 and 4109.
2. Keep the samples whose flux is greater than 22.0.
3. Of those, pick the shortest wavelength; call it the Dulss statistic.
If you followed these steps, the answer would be 4100.72 AA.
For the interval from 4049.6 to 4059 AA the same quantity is 4050.05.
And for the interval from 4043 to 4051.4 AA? 4043.52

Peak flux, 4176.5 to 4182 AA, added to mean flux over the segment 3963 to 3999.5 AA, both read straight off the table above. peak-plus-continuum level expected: 42.4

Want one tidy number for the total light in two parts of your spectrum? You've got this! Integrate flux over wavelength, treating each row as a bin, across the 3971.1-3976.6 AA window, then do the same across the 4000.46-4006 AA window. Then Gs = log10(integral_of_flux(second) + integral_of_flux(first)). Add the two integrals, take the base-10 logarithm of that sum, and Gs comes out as 2.27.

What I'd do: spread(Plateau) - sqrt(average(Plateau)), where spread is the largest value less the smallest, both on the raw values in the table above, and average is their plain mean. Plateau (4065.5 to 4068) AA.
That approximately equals -1.5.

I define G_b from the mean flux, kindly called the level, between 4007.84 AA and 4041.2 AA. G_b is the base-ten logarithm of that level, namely 1.38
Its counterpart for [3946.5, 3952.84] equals 1.27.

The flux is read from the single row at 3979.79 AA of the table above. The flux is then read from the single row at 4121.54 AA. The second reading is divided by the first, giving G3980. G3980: 1.6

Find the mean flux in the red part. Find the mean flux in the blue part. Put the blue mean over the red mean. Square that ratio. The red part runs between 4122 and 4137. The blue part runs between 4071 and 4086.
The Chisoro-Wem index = 1.0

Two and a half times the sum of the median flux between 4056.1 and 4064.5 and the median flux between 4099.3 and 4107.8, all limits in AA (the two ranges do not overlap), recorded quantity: 111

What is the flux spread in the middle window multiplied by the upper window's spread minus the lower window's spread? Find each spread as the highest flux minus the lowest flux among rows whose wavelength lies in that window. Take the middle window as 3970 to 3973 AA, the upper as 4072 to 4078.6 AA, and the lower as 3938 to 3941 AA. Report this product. 48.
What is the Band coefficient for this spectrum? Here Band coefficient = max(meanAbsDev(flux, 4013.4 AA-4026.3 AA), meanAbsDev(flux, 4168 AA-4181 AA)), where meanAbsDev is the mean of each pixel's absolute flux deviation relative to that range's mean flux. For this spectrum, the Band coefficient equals 1.95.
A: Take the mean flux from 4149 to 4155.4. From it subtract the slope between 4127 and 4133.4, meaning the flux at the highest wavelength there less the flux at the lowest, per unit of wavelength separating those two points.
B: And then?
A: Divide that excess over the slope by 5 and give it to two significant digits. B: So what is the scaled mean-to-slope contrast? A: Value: 4.5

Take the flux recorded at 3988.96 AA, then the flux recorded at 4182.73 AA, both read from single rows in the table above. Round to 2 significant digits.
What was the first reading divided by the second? 0.92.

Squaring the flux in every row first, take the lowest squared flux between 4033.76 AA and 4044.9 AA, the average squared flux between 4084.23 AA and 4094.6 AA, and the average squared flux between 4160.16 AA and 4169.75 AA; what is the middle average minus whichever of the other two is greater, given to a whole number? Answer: 163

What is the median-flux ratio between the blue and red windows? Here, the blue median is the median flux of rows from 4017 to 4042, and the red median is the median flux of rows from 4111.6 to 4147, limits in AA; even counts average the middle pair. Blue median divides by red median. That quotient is 1.0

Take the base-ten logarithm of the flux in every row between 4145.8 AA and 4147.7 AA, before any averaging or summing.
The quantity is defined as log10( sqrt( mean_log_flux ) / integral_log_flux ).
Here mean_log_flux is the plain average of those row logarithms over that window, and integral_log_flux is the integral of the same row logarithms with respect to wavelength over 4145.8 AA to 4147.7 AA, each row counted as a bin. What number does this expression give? -0.35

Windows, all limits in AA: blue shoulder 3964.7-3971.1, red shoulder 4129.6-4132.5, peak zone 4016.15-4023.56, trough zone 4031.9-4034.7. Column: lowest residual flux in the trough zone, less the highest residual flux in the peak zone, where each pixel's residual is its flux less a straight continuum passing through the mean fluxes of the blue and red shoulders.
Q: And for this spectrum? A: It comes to -11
